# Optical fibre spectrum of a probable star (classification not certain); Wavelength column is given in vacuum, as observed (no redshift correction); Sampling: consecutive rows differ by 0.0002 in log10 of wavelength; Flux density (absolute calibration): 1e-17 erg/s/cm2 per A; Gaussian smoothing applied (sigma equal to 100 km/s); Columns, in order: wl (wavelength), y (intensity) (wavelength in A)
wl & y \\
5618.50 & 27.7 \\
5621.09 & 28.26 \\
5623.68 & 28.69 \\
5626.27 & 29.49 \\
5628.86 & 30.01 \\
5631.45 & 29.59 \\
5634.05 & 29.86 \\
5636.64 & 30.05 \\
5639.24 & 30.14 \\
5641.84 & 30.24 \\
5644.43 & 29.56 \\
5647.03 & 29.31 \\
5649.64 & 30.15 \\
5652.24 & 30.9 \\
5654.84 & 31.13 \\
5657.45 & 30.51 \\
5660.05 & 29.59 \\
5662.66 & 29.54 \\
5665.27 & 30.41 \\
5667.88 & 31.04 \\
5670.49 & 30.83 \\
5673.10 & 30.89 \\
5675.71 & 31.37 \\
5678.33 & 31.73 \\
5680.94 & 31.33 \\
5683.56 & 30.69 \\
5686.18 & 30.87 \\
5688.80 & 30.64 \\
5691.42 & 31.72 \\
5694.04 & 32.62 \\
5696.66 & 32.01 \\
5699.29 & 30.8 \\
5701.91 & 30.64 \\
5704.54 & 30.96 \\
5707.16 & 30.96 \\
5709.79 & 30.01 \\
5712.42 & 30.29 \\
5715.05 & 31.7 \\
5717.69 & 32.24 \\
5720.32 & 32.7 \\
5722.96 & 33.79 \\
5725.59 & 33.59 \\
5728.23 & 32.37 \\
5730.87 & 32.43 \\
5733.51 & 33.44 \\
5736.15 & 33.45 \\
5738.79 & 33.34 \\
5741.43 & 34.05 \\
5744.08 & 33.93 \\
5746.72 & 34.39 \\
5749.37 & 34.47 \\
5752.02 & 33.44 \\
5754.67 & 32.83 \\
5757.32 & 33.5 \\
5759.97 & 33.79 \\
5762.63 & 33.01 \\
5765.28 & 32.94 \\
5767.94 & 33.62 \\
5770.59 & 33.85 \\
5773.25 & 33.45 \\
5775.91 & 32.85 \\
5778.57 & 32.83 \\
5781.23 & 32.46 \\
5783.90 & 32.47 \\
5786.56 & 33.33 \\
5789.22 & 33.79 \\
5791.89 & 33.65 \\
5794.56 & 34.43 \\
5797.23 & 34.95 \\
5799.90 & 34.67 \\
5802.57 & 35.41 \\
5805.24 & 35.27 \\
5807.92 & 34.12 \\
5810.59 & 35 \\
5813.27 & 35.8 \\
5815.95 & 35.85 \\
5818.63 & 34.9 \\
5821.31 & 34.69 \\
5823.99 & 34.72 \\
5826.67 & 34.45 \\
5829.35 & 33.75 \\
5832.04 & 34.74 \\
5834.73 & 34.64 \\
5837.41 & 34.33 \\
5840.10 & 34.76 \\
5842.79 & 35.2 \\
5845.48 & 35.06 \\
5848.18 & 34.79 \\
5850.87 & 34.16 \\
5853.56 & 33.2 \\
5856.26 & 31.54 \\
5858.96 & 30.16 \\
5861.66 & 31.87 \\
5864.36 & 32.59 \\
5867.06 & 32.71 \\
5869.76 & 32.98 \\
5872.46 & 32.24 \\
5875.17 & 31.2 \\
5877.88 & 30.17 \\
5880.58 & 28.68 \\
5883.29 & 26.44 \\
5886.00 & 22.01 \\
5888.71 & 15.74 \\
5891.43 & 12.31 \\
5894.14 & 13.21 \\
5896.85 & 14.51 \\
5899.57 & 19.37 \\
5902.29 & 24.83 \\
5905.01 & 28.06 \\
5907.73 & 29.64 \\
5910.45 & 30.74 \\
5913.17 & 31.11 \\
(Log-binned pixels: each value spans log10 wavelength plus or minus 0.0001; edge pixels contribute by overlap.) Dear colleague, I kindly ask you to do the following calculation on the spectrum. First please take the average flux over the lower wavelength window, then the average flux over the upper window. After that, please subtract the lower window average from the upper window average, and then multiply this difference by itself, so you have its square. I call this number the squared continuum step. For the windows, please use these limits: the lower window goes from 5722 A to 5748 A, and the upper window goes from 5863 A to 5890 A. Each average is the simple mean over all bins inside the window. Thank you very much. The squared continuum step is 25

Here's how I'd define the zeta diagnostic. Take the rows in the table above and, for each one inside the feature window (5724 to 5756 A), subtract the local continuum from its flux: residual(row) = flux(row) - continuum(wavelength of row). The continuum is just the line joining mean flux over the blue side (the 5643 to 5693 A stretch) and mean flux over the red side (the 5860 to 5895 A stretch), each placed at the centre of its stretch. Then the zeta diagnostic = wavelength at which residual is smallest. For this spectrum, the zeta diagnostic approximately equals 5728.23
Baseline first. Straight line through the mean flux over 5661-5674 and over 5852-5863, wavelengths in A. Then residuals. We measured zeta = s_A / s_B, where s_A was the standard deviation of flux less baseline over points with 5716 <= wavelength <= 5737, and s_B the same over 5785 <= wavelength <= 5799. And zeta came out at 1.0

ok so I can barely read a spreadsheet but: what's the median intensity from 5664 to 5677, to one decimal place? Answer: 30.9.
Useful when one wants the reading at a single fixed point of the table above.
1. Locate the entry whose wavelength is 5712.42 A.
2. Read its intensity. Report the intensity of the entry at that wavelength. 30.29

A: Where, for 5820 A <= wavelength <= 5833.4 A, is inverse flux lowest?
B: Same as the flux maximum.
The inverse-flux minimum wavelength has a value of 5832.04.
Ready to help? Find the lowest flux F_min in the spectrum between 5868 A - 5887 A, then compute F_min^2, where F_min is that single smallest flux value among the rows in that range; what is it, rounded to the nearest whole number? 484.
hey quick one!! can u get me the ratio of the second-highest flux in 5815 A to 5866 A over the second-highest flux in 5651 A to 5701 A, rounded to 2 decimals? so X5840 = 1.10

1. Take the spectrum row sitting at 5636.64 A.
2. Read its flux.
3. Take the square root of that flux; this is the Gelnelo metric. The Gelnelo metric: 5.48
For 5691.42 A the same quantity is 5.63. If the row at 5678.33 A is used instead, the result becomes 5.63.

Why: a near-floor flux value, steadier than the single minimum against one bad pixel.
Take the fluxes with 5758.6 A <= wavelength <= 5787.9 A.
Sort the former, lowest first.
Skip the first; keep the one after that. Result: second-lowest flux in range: 32.47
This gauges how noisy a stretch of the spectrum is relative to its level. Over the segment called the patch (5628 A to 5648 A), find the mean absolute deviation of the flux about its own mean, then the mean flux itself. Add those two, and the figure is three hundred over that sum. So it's 10.0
